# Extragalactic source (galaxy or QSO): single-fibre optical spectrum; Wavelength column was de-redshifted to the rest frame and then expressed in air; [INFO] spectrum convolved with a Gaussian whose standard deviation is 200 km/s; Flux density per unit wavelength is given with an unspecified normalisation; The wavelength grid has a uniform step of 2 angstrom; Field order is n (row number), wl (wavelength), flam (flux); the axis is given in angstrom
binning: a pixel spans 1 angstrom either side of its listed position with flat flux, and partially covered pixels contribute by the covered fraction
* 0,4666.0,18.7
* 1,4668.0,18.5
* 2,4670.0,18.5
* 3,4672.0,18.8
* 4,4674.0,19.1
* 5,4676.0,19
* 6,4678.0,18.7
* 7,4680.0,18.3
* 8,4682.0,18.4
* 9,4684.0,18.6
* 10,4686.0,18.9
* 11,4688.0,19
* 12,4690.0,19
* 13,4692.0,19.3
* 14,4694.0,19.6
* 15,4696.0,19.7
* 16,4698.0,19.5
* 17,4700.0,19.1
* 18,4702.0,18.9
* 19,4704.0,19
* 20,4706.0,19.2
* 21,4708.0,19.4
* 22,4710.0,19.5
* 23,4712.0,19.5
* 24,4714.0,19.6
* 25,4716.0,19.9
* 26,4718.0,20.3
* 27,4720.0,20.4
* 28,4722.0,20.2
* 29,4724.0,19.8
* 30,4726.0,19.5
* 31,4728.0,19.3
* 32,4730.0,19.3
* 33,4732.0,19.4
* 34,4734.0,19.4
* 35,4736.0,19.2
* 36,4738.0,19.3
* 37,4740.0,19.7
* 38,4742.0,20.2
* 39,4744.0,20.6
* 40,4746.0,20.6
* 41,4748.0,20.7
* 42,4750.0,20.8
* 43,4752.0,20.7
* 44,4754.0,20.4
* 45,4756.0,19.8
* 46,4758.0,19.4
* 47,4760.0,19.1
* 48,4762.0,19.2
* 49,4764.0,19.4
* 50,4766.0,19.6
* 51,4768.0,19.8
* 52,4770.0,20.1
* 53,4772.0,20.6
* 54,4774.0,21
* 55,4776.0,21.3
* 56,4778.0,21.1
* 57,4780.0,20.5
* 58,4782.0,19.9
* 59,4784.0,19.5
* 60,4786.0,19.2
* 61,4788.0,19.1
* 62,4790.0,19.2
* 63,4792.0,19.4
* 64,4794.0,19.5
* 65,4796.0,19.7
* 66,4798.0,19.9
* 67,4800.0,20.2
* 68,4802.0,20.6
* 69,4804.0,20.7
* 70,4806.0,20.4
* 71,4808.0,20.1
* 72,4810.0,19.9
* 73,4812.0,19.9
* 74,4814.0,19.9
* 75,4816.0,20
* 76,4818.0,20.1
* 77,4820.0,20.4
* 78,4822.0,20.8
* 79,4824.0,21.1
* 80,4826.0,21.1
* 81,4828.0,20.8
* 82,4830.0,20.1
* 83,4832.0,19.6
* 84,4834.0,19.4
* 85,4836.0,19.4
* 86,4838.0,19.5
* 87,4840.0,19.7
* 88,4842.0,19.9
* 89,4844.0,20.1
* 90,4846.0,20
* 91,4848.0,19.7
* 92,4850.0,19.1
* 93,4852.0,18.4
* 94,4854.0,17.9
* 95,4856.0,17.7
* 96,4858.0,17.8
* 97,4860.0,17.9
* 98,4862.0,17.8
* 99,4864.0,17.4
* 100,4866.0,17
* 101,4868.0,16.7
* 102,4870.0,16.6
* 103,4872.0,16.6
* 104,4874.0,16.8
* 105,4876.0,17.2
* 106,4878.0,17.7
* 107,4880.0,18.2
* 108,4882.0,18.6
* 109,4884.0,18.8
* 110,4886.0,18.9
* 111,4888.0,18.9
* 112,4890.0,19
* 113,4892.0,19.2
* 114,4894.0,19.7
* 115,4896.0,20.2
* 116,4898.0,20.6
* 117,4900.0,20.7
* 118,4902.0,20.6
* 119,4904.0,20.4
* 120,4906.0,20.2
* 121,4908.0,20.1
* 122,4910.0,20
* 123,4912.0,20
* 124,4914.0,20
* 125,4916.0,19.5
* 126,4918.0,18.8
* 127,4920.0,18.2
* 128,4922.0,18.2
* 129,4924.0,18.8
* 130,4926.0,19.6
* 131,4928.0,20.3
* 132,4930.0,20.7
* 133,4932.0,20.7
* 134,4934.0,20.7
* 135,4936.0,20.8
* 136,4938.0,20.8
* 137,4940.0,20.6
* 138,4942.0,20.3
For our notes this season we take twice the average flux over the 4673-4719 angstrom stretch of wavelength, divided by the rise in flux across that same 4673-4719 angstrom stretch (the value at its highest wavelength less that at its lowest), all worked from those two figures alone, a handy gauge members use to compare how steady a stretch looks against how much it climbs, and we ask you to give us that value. 32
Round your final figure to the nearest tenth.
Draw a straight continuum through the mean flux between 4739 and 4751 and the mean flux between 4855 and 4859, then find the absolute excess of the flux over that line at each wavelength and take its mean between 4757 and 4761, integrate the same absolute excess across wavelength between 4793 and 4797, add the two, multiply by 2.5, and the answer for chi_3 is 5.8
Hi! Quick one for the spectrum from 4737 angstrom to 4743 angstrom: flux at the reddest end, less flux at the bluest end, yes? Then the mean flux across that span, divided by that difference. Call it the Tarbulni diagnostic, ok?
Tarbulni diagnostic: 22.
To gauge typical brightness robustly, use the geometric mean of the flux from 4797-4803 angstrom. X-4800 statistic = 20.2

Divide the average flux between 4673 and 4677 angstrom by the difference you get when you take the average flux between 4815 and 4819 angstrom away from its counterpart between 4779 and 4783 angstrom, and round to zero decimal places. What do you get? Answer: 127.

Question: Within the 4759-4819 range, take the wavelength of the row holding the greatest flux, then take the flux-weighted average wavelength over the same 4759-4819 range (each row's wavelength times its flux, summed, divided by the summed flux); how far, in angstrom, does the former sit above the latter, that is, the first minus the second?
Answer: -13.1 angstrom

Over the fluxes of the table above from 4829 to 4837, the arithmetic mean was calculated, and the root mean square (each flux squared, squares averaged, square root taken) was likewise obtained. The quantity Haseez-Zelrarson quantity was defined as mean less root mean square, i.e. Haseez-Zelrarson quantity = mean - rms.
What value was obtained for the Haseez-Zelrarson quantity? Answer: -0.0021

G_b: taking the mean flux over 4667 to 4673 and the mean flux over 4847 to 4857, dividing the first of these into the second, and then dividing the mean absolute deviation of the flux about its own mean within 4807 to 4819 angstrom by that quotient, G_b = 0.1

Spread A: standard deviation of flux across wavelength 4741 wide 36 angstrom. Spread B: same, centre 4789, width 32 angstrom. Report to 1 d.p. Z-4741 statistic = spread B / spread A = 1.2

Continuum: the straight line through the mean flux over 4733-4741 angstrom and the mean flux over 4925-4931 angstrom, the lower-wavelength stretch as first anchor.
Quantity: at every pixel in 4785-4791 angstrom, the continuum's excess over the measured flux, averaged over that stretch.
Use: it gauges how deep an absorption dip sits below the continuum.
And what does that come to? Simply 0.45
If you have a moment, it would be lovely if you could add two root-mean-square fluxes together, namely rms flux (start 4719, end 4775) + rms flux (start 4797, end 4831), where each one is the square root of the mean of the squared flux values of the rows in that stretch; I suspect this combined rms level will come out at 40.3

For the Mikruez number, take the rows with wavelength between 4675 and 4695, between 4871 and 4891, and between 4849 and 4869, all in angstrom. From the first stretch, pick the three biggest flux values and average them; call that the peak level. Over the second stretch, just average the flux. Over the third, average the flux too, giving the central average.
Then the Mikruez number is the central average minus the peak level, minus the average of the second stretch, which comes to -19.6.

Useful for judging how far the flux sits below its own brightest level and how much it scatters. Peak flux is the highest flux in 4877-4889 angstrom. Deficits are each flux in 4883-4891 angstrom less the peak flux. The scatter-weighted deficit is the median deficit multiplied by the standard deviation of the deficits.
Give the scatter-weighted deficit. 0.00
